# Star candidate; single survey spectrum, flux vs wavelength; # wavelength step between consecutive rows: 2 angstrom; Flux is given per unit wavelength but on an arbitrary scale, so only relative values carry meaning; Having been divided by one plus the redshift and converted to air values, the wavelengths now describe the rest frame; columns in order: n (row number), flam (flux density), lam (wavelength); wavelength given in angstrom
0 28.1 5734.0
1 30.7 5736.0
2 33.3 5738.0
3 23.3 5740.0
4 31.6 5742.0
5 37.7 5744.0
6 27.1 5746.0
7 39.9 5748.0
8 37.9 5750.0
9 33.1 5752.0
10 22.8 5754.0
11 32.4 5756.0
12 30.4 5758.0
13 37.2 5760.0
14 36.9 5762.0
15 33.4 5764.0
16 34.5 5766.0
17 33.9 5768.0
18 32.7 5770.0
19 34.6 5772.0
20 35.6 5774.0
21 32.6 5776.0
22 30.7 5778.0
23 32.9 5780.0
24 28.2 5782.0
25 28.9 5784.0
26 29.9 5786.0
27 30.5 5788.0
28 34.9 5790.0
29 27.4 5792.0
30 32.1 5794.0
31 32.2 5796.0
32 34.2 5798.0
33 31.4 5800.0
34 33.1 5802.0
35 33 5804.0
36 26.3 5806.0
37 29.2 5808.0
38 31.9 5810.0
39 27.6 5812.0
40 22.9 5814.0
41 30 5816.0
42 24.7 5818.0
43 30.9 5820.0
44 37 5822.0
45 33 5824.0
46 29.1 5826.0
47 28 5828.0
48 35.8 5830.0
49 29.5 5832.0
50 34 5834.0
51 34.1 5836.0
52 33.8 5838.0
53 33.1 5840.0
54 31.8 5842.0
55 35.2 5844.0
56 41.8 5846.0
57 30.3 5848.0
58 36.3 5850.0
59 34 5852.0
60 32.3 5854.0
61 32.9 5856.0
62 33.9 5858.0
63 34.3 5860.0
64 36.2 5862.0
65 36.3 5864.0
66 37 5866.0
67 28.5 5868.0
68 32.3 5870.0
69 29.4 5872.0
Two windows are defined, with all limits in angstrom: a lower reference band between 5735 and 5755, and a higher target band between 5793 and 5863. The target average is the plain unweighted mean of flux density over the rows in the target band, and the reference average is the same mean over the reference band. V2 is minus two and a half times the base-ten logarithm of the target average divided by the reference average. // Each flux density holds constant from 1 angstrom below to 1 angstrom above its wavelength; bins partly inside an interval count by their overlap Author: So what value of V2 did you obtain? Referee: -0.01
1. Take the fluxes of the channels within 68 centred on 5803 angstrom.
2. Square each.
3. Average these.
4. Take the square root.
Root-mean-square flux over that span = 31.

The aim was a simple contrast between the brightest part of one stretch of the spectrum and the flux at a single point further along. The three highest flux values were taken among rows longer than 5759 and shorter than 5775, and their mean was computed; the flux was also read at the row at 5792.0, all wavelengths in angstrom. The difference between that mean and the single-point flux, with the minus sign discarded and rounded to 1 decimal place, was 9.2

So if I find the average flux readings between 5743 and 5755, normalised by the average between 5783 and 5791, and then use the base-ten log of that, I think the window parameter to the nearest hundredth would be 0.03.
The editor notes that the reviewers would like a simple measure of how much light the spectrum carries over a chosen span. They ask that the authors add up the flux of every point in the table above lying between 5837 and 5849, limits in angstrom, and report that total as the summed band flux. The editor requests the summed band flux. 206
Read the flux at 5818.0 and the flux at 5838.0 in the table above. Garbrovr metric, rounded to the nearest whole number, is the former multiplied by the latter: 835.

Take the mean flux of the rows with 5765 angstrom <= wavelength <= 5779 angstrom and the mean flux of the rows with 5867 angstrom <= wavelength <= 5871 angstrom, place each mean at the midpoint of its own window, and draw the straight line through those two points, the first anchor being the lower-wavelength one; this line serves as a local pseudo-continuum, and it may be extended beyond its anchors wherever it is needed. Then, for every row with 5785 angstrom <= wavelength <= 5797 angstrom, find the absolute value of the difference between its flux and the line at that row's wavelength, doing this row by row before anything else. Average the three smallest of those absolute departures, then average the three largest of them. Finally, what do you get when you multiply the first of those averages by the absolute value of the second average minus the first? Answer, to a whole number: 3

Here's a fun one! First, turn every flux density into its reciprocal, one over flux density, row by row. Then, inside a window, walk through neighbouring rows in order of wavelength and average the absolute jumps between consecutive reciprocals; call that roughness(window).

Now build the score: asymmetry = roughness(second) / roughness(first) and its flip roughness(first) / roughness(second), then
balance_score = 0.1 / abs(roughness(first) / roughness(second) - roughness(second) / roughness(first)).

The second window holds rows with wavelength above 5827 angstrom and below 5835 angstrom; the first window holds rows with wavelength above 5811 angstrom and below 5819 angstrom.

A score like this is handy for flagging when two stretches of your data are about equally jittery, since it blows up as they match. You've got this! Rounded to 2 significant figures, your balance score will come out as 0.16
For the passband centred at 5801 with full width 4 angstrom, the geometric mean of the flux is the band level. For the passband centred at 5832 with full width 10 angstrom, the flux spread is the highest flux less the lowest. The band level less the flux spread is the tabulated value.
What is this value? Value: 24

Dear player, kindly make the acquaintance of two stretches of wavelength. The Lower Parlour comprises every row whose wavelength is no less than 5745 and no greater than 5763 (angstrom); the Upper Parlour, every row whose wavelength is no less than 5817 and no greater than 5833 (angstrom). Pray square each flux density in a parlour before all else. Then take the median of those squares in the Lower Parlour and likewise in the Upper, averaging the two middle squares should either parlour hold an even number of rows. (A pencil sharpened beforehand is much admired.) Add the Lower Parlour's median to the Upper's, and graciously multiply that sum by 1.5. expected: 3012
